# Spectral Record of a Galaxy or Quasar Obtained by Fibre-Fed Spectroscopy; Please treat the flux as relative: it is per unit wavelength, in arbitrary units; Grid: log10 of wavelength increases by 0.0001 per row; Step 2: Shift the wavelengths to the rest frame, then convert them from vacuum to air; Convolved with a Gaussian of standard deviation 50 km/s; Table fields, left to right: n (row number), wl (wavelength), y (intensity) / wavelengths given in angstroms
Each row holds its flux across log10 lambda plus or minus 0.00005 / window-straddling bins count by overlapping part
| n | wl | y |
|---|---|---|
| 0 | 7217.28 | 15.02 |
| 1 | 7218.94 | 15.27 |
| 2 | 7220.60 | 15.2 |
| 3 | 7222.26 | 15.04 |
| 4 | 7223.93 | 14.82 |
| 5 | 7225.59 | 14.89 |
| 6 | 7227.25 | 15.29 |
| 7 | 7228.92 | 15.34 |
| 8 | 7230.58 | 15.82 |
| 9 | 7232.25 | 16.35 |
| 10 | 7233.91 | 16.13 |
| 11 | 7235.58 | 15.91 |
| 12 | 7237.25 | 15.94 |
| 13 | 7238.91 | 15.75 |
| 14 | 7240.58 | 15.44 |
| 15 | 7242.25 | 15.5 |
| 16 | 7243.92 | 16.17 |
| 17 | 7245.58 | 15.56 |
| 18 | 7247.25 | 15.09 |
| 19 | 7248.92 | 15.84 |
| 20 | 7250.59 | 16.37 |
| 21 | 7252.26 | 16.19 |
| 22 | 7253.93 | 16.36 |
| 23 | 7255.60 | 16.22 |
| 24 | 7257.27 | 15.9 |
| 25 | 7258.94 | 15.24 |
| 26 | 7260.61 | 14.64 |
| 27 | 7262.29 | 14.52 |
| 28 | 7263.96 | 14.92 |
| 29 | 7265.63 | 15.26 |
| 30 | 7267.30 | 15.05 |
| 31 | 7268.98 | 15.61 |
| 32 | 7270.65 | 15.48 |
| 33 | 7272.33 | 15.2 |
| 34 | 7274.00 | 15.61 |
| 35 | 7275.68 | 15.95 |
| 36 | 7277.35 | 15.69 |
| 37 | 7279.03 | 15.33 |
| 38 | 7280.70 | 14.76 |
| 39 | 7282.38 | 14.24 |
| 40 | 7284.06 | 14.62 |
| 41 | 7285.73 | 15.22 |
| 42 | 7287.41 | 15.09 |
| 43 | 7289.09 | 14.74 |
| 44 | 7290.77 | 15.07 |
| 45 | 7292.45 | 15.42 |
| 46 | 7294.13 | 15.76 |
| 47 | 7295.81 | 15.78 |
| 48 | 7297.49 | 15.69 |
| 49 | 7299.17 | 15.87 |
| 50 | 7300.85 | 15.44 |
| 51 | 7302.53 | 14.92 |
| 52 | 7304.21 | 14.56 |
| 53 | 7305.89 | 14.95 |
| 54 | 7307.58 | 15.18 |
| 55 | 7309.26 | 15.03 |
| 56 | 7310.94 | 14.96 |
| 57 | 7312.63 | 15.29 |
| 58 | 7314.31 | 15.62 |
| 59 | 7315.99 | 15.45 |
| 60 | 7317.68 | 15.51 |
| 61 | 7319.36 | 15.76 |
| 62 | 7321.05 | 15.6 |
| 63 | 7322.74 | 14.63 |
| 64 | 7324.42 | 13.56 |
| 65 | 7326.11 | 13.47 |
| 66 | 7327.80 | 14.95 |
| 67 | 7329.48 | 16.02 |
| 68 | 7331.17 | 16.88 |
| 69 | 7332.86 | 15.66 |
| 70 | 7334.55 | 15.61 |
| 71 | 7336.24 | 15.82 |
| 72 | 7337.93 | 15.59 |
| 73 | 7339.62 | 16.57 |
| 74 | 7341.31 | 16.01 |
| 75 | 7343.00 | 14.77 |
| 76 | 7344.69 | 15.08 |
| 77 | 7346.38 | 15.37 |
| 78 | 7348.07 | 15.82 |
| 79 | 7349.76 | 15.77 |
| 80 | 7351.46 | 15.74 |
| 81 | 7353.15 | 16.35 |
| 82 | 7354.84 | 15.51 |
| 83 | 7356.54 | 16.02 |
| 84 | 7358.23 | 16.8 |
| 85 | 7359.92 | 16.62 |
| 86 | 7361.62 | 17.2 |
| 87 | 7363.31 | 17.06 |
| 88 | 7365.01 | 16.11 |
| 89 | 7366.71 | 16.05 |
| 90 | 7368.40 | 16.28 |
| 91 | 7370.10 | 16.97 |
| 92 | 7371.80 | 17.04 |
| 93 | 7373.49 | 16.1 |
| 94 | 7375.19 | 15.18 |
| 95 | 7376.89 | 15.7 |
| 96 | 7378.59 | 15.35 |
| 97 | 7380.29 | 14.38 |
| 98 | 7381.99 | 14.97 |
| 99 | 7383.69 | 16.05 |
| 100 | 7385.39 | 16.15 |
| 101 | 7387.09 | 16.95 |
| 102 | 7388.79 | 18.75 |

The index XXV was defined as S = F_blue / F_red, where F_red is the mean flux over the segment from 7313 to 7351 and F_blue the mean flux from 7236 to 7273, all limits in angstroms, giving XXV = 1.008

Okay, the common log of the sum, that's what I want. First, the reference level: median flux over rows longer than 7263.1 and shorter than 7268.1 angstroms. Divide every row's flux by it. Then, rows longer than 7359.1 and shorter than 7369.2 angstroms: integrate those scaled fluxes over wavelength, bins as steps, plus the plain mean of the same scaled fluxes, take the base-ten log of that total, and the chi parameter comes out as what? 1.09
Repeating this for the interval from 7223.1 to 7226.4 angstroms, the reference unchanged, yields 0.63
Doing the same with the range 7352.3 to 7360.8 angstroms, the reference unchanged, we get 1.01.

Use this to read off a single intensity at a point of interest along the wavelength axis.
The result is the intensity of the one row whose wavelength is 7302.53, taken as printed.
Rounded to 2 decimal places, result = 14.92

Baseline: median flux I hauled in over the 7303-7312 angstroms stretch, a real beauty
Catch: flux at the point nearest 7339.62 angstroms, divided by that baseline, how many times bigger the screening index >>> 1.11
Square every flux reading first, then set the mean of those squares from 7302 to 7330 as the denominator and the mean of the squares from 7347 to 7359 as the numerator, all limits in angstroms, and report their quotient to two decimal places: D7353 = 1.13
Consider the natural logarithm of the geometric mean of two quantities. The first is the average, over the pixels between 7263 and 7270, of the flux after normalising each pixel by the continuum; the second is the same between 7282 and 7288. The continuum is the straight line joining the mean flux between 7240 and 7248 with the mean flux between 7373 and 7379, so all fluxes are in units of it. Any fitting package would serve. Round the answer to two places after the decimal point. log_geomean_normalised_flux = -0.04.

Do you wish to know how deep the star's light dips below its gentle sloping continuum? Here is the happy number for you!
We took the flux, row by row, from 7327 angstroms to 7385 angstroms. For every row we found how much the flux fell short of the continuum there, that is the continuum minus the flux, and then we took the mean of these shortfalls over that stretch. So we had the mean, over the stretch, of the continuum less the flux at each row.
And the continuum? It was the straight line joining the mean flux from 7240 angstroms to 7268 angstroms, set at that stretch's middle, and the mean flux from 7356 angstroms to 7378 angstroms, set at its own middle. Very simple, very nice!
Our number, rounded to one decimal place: 0.4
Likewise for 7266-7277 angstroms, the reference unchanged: 0.2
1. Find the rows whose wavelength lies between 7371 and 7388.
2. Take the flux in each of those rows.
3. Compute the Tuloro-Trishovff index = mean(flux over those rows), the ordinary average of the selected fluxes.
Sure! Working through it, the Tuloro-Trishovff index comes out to 15.8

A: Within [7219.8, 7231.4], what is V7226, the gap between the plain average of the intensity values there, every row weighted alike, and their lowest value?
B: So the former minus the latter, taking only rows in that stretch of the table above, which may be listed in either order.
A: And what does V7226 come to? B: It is 0.38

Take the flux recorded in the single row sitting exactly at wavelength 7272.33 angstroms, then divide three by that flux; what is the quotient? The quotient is 0.197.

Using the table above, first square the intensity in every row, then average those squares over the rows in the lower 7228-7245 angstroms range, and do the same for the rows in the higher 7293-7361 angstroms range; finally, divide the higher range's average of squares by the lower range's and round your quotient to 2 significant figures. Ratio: 0.96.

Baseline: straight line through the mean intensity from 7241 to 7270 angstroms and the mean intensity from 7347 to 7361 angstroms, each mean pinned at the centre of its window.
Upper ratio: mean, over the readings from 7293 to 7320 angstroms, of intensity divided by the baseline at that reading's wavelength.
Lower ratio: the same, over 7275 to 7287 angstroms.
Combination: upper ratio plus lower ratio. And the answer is 1.934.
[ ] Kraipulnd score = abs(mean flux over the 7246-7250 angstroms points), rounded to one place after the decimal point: 15.5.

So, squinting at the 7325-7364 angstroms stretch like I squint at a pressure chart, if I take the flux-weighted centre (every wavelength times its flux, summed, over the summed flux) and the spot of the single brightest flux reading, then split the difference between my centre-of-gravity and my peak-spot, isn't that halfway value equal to 7353.3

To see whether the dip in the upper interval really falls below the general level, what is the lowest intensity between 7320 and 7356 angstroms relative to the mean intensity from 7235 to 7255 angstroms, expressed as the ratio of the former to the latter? 0.85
